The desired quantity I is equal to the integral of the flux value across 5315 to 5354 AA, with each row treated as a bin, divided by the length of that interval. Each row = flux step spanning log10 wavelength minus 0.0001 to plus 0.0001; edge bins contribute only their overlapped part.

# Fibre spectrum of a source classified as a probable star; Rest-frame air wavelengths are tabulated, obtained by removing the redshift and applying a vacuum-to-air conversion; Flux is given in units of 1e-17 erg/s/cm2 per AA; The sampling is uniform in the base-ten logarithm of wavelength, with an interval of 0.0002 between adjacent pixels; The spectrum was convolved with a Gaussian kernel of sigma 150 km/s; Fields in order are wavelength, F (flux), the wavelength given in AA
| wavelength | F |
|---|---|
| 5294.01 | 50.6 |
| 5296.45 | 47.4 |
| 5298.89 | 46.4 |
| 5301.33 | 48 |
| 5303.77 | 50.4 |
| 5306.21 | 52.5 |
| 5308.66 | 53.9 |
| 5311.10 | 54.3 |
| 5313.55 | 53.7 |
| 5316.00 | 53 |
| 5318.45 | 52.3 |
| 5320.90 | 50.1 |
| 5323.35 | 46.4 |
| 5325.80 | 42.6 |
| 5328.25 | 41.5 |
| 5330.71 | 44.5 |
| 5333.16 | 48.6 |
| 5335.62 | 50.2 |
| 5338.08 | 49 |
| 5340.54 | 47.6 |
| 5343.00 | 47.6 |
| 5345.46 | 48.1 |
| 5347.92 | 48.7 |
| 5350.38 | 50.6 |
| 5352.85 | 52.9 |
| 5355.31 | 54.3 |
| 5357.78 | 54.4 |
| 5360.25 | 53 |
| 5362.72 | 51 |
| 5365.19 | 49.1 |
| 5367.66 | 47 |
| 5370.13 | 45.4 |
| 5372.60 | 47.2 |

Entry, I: 48.3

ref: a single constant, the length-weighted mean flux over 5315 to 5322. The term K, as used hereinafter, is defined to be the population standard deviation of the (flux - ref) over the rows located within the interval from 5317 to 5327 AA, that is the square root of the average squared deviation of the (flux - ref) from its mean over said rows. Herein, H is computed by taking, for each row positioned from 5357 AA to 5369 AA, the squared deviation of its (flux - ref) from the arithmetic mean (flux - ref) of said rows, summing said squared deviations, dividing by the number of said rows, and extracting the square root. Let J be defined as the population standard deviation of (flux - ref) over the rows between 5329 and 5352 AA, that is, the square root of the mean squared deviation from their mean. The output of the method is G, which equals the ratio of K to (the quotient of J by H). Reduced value 6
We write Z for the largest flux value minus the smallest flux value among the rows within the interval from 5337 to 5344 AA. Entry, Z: 1.4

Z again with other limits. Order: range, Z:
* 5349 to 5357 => 3.7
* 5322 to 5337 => 8.7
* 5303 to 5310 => 3.5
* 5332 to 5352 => 3.0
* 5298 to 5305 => 4.0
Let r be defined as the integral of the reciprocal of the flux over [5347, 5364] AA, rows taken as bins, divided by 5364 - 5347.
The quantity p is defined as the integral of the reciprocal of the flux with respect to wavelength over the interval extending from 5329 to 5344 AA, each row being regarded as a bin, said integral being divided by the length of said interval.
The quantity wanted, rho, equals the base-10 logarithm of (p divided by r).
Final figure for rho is 0.04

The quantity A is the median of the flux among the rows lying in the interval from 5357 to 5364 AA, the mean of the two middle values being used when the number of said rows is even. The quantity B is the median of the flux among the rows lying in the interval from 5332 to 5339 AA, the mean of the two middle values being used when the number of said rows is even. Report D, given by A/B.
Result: 1.08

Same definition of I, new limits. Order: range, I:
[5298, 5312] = 51.0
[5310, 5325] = 51.3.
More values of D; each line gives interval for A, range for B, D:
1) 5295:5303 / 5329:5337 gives 0.98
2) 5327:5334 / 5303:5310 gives 0.85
